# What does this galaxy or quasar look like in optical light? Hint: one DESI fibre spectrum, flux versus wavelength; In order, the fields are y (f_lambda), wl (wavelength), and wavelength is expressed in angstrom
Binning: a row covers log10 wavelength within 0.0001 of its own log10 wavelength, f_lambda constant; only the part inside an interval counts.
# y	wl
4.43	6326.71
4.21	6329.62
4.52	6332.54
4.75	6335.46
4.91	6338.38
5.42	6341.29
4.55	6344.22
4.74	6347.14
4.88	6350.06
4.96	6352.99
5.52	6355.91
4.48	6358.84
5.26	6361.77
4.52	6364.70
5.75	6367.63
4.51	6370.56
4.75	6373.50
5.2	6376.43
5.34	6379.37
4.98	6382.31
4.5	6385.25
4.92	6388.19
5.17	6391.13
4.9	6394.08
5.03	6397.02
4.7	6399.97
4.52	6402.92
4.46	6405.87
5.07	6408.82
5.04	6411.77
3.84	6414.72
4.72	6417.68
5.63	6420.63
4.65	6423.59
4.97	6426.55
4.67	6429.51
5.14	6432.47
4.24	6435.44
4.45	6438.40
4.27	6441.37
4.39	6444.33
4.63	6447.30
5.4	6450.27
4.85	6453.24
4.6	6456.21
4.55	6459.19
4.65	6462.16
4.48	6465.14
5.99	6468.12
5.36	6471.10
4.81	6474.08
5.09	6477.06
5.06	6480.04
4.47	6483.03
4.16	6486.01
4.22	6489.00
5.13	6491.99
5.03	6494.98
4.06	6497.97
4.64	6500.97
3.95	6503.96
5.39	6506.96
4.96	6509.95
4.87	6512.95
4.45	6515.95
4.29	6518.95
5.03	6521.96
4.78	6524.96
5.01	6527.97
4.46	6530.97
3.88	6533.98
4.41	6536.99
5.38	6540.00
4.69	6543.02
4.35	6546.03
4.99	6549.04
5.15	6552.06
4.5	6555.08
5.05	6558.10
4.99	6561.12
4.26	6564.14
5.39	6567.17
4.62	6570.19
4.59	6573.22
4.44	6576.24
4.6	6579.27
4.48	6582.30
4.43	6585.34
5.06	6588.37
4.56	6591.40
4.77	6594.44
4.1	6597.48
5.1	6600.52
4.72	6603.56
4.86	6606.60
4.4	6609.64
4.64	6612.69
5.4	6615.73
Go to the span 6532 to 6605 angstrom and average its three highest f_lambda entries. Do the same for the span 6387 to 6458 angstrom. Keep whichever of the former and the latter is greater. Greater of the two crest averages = 5.40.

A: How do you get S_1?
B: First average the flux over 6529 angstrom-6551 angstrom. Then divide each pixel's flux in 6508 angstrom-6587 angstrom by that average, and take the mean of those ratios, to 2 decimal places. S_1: 1.02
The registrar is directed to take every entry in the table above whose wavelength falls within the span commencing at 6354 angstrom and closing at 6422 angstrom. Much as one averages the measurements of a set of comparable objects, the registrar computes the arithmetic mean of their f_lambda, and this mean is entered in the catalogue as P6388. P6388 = 4.90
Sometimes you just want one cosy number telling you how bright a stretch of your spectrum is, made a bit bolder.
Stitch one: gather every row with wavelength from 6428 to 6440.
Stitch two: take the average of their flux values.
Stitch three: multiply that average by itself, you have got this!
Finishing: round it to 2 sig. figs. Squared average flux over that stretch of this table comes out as 21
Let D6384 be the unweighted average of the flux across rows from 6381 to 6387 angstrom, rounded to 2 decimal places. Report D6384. 4.74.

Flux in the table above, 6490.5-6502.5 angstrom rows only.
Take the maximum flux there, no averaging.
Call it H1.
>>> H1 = 5.13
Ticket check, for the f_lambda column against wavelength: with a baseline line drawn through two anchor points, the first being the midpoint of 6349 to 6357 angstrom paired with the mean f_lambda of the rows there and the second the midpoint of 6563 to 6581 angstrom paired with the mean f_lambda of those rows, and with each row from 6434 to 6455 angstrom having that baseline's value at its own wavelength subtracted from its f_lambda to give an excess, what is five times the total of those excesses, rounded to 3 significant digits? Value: -11.2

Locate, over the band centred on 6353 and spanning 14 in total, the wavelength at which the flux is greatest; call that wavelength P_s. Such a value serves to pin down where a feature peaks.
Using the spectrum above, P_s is 6355.91 angstrom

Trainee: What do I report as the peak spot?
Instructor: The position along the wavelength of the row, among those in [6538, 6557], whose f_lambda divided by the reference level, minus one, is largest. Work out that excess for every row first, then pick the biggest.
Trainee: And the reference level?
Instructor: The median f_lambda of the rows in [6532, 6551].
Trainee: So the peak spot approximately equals 6540.00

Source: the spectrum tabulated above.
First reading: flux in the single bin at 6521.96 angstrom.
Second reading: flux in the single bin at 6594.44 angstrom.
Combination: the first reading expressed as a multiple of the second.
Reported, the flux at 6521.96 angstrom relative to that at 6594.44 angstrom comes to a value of 1.05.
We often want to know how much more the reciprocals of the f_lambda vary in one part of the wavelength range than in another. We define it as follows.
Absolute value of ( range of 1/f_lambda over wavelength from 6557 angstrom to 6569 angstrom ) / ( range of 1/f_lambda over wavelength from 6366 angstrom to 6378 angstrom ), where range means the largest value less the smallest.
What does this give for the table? 1.0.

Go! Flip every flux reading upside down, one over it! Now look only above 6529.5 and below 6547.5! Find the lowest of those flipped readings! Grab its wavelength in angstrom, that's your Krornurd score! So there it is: 6540.00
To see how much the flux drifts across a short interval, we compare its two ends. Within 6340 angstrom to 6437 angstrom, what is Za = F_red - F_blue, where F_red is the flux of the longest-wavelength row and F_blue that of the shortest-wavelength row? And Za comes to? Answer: -1.2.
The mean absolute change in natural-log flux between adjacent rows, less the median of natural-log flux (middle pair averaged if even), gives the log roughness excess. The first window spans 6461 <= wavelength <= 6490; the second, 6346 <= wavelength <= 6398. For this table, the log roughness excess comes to -1.51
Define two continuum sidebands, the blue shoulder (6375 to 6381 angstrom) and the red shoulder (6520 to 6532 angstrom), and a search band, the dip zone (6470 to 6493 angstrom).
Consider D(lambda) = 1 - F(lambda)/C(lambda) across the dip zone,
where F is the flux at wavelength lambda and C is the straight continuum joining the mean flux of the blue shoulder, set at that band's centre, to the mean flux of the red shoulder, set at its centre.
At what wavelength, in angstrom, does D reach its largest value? 6486.01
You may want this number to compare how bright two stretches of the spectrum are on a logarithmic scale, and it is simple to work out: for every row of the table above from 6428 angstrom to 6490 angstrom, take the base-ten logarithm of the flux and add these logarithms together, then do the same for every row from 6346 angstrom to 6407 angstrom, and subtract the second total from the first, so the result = -0.34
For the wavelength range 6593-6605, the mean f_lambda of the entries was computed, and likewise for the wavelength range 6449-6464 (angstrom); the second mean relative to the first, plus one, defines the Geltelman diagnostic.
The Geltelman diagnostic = 2.03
